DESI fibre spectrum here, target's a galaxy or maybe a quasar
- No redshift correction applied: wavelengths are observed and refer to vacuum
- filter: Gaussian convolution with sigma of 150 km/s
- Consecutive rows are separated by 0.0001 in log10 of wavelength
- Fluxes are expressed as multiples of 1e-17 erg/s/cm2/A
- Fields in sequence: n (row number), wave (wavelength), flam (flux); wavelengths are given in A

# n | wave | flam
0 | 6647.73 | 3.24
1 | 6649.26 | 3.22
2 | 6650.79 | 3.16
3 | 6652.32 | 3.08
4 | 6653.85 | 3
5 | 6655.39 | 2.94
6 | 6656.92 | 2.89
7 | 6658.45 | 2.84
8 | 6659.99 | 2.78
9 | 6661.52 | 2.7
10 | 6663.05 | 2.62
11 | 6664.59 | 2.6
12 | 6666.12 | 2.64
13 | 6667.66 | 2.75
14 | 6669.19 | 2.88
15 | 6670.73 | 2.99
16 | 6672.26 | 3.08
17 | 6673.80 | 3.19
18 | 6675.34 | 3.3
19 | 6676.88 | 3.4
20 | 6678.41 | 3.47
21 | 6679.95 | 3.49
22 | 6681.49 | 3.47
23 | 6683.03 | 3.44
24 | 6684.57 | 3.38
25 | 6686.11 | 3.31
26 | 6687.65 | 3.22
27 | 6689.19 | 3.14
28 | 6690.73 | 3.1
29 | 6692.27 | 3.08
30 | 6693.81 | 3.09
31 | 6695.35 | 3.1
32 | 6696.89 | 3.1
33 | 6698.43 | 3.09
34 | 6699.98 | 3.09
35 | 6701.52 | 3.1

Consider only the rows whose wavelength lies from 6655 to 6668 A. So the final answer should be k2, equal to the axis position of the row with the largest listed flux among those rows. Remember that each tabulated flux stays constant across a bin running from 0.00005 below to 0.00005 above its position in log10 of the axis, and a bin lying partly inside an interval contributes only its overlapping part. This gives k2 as 6655.39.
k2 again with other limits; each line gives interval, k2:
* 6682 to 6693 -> 6683.03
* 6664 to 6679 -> 6678.41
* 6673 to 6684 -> 6679.95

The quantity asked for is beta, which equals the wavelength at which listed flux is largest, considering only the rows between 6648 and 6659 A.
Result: 6649.26 A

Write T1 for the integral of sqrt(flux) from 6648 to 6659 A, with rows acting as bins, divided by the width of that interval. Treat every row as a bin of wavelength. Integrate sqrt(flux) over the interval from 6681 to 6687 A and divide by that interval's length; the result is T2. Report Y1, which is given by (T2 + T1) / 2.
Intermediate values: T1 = 1.74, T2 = 1.84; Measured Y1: 1.79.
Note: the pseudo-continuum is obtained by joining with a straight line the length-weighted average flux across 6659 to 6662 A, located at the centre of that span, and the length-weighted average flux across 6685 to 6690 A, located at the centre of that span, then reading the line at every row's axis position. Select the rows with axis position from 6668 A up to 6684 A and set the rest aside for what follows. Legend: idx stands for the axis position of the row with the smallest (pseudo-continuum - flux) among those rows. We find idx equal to 6678.41 A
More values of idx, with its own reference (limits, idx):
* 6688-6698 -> 6689.19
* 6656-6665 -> 6656.92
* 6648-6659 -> 6649.26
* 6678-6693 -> 6678.41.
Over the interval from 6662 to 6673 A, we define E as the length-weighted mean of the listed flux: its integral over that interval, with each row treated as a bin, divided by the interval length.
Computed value 2.79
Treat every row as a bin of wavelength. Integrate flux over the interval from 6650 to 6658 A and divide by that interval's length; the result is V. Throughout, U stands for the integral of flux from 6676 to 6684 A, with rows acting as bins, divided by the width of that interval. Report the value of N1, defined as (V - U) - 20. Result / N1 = -20.4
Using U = 3.45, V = 3.01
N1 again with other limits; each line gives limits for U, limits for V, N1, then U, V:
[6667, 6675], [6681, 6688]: -19.6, 3.00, 3.37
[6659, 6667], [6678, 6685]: -19.2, 2.67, 3.45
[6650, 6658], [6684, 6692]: -19.8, 3.01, 3.22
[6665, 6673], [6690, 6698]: -19.8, 2.86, 3.10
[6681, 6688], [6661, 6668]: -20.7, 3.37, 2.65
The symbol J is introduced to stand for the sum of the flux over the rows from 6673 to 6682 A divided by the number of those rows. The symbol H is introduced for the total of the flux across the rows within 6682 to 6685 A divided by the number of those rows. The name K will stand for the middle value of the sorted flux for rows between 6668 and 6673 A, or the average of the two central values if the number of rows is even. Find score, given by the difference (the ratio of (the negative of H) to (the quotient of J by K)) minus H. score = -6.4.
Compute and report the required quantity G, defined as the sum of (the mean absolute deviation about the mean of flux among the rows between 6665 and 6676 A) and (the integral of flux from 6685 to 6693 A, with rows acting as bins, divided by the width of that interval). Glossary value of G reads 3.37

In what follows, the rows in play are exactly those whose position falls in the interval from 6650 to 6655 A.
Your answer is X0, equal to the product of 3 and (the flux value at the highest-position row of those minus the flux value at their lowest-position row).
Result -0.5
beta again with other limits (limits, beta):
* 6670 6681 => 6679.95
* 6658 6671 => 6670.73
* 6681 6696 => 6681.49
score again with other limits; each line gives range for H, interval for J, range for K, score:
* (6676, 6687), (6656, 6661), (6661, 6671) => -6.7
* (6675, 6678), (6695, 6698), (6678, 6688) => -7.1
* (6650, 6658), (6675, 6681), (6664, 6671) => -5.4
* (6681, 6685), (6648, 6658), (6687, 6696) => -6.9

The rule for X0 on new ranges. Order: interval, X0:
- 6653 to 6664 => -1.1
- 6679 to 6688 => -0.8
